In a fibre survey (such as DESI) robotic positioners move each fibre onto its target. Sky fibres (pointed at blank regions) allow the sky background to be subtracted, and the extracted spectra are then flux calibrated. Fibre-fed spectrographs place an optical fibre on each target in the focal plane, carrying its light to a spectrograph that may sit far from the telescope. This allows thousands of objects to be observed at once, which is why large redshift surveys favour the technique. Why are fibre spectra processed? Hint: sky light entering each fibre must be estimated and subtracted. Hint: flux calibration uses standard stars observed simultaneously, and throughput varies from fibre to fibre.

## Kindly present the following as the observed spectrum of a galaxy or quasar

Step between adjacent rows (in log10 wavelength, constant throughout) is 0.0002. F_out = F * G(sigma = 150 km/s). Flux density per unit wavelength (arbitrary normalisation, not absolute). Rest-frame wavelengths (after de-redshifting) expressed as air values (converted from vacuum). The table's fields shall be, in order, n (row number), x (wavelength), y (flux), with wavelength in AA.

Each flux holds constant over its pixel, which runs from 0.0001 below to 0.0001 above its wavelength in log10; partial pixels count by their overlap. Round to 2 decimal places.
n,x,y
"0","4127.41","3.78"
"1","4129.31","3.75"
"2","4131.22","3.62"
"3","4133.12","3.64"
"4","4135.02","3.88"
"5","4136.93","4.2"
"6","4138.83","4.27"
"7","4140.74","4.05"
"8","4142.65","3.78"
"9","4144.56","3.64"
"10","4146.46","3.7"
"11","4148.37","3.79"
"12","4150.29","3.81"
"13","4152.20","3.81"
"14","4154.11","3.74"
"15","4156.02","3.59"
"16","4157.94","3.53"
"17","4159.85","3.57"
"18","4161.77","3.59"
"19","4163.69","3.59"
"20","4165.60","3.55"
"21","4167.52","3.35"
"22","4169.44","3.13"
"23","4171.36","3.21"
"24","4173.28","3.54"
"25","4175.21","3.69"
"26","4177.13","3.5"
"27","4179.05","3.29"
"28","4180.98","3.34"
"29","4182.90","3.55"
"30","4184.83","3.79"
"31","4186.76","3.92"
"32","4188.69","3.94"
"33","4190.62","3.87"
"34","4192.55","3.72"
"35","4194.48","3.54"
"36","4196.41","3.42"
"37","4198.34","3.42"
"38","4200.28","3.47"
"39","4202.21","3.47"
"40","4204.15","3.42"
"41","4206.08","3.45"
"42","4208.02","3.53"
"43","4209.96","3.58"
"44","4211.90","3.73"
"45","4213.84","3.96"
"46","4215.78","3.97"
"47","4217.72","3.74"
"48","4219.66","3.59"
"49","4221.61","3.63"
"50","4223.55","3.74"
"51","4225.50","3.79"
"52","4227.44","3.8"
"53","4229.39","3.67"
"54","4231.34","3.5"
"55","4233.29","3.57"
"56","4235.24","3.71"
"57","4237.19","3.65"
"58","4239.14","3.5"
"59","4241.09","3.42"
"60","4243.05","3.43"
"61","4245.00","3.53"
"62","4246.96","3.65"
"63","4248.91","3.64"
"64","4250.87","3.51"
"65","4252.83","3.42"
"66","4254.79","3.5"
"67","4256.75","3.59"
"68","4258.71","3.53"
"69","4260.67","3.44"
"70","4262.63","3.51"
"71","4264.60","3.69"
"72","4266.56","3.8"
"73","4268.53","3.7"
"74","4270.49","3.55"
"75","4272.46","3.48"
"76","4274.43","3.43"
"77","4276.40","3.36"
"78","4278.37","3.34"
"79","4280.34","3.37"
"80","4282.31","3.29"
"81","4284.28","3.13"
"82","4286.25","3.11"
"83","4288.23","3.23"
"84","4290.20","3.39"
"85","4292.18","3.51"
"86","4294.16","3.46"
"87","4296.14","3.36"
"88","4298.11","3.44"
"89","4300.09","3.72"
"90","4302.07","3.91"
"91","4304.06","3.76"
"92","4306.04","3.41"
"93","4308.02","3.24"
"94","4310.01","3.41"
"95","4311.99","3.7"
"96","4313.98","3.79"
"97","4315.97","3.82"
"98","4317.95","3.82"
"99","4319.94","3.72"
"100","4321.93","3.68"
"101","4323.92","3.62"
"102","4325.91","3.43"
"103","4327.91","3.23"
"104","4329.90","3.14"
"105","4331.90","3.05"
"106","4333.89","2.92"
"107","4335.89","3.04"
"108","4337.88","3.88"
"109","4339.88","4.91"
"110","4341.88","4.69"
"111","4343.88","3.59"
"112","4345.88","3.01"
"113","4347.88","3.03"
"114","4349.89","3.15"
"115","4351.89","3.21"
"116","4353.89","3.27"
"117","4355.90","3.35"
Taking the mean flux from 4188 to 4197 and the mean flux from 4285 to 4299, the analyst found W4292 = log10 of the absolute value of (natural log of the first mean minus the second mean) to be 0.31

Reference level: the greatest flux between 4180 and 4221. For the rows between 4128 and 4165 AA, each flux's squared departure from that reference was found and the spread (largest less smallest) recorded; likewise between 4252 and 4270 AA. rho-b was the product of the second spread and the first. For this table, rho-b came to 0.05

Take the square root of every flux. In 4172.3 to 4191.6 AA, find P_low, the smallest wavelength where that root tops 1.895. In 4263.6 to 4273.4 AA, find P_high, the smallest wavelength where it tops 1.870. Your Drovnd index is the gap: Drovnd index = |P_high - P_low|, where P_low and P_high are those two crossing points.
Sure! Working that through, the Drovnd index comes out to 89.4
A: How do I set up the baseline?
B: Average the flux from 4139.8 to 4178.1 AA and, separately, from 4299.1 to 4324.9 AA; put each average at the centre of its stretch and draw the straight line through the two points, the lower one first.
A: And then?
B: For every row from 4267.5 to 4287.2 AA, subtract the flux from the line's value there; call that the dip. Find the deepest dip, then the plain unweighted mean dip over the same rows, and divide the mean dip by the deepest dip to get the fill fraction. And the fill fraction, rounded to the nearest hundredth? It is 0.50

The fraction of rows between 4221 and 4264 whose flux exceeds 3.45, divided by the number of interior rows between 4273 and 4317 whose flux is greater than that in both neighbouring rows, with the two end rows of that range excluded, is 0.27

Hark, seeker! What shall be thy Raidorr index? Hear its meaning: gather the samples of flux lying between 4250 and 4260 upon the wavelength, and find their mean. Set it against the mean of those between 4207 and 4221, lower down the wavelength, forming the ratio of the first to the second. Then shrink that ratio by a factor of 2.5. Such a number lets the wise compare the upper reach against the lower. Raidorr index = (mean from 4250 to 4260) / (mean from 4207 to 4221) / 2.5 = 0.377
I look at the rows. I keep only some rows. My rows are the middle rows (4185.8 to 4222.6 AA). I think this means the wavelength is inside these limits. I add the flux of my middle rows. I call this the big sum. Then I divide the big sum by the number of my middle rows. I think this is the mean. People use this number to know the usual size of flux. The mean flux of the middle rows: 3.65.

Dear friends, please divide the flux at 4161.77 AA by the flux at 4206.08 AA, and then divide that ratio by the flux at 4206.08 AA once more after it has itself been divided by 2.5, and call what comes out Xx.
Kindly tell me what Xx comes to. 0.75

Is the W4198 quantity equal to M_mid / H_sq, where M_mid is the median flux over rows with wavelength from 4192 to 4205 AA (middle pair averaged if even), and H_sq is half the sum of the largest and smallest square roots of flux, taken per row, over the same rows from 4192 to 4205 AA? 1.84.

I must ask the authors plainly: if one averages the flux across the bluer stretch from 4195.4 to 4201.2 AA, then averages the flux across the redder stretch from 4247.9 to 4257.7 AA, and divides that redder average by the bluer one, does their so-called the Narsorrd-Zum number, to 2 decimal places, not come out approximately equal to 1.03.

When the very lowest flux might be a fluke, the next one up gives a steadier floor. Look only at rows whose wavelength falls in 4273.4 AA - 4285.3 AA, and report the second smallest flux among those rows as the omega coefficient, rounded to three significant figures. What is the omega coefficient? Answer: 3.29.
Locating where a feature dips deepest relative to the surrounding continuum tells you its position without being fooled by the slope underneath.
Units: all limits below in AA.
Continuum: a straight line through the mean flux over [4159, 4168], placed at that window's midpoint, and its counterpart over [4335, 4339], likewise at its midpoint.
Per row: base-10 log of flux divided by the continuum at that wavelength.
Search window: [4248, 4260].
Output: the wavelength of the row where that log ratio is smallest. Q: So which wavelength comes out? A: 4252.83 AA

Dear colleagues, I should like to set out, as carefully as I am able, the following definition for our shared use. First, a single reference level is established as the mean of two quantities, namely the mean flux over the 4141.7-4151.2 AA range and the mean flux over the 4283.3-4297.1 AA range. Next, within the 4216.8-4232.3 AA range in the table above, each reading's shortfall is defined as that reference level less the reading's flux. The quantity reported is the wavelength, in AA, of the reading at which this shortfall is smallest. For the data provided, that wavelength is 4227.44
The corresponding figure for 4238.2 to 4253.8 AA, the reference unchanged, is 4246.96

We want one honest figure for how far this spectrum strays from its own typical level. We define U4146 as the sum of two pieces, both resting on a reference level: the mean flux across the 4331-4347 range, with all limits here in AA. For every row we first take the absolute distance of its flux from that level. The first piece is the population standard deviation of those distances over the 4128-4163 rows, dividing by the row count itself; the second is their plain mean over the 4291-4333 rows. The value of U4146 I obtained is 0.40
